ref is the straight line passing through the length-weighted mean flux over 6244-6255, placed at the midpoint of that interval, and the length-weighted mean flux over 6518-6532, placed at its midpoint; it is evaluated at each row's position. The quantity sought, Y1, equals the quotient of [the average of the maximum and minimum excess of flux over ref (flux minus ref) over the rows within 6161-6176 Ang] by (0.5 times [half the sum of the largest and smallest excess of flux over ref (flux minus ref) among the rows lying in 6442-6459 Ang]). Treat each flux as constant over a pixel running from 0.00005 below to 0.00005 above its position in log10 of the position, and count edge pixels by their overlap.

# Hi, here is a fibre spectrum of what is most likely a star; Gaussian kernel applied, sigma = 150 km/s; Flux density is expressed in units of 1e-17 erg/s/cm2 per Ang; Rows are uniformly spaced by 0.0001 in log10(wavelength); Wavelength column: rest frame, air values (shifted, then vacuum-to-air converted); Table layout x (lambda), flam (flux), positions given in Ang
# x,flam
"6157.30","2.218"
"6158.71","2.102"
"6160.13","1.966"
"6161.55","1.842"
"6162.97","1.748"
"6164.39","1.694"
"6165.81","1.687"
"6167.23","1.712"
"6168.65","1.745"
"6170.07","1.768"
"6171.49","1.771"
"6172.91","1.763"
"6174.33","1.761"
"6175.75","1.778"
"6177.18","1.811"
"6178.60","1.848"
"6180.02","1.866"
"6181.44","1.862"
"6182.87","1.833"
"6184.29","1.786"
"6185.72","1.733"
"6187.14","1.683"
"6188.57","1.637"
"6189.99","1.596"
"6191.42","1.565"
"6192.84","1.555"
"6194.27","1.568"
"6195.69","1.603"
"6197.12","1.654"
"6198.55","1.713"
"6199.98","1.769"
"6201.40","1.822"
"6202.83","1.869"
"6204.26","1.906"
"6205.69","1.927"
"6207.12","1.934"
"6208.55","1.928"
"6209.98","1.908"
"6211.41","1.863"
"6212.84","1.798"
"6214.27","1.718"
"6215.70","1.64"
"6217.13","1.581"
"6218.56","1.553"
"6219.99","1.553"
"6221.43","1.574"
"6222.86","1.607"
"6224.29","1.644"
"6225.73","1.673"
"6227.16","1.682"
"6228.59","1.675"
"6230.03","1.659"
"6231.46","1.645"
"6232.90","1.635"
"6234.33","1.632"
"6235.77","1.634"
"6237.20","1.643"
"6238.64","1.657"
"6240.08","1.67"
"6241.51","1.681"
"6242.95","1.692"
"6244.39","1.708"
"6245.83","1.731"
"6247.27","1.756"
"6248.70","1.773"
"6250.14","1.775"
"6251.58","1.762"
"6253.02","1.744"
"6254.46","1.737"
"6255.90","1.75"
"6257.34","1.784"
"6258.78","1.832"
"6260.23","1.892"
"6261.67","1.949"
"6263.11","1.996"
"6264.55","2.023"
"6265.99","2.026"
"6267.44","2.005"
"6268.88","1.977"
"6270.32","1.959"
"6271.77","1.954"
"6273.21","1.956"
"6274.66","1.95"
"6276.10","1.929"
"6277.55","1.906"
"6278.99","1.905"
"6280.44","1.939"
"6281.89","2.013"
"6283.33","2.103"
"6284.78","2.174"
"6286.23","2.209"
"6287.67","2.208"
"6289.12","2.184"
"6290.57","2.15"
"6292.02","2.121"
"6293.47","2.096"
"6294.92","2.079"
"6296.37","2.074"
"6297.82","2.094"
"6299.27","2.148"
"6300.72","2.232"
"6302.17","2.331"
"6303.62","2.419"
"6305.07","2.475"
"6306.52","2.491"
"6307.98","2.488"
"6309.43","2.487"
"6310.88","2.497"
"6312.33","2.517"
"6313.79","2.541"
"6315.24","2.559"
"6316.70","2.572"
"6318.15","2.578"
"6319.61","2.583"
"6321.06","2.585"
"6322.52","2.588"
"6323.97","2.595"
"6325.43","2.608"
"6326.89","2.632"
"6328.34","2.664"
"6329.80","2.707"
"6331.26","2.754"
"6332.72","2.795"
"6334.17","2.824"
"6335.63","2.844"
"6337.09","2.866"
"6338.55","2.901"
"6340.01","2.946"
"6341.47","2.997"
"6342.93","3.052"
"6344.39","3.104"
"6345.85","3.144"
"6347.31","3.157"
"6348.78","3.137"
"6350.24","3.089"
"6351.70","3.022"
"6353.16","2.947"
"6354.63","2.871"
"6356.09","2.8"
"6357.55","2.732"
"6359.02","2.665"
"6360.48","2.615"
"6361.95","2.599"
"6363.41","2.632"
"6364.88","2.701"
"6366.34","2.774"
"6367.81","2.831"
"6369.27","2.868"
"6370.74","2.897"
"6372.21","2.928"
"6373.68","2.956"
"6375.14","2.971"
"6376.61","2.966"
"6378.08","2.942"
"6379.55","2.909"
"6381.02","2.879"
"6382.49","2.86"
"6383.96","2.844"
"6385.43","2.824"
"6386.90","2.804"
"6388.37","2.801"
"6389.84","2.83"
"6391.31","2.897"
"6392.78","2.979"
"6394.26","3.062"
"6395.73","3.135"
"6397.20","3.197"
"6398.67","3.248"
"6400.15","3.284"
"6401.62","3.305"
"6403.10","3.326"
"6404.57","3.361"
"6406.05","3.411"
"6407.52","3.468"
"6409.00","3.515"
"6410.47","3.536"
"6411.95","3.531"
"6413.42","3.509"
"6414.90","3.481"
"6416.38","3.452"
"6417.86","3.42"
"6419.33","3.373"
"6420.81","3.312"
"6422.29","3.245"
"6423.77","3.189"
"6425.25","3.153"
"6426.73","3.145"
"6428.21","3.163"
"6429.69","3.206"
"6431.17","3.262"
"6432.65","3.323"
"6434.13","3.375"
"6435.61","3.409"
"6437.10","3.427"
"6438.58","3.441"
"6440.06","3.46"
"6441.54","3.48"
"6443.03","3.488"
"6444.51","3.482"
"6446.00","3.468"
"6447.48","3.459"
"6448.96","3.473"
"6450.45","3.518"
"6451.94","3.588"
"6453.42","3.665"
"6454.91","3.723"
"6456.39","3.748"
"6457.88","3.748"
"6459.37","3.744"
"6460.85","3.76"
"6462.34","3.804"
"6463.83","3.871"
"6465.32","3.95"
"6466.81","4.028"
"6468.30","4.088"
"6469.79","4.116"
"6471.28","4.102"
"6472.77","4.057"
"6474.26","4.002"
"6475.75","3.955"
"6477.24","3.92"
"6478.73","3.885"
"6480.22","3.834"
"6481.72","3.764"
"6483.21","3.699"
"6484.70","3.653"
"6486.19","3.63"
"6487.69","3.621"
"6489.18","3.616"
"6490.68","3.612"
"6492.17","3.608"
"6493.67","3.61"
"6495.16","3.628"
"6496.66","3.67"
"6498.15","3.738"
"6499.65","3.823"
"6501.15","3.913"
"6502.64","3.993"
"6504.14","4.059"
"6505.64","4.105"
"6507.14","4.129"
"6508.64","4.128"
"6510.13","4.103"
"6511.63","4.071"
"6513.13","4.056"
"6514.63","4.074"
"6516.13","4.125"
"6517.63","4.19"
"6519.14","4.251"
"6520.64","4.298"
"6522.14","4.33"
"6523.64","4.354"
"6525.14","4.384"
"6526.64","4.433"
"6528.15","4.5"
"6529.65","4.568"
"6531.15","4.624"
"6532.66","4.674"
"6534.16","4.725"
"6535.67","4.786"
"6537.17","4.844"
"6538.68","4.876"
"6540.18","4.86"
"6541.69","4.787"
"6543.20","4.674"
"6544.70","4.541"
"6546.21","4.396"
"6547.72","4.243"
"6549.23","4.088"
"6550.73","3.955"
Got -16.6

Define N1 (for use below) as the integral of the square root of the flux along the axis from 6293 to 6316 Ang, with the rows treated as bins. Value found 35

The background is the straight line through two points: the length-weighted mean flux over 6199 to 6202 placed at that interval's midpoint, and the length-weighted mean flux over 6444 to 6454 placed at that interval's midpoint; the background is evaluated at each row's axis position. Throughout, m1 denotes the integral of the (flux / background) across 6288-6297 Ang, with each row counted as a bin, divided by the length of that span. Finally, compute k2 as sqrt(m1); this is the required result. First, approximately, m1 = 0.87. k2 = 0.93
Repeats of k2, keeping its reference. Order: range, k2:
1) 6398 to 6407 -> 1.02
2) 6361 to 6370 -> 0.96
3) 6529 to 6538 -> 1.07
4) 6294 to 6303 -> 0.93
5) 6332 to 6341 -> 1.02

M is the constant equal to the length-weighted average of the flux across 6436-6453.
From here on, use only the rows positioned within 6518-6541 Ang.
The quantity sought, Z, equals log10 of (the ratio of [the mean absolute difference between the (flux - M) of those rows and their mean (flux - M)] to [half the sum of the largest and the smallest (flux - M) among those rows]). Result -0.76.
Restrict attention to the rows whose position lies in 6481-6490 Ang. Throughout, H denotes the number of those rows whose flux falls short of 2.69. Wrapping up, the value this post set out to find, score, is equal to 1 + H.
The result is 1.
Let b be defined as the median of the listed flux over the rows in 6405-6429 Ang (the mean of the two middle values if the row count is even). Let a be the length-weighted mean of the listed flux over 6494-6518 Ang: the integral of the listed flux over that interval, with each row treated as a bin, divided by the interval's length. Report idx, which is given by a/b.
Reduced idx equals 1.2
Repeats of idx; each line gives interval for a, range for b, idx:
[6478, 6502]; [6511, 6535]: 0.9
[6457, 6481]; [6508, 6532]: 0.9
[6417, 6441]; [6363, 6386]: 1.2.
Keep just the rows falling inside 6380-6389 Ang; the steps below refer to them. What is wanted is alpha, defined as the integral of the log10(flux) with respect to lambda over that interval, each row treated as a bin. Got 4.1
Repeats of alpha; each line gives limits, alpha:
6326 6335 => 3.9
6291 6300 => 2.9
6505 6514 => 5.5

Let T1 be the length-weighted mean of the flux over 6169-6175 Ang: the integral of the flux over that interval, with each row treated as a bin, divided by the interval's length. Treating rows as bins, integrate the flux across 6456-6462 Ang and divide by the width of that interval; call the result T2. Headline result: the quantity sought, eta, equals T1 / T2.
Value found 0.47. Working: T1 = 1.8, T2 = 3.8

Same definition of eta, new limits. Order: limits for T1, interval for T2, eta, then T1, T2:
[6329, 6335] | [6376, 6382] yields 0.95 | 2.8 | 2.9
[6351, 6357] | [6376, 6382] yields 1.00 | 2.9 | 2.9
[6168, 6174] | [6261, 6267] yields 0.88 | 1.8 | 2.0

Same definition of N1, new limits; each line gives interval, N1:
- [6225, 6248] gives 30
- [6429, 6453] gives 44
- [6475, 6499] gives 46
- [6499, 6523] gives 49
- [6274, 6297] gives 33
